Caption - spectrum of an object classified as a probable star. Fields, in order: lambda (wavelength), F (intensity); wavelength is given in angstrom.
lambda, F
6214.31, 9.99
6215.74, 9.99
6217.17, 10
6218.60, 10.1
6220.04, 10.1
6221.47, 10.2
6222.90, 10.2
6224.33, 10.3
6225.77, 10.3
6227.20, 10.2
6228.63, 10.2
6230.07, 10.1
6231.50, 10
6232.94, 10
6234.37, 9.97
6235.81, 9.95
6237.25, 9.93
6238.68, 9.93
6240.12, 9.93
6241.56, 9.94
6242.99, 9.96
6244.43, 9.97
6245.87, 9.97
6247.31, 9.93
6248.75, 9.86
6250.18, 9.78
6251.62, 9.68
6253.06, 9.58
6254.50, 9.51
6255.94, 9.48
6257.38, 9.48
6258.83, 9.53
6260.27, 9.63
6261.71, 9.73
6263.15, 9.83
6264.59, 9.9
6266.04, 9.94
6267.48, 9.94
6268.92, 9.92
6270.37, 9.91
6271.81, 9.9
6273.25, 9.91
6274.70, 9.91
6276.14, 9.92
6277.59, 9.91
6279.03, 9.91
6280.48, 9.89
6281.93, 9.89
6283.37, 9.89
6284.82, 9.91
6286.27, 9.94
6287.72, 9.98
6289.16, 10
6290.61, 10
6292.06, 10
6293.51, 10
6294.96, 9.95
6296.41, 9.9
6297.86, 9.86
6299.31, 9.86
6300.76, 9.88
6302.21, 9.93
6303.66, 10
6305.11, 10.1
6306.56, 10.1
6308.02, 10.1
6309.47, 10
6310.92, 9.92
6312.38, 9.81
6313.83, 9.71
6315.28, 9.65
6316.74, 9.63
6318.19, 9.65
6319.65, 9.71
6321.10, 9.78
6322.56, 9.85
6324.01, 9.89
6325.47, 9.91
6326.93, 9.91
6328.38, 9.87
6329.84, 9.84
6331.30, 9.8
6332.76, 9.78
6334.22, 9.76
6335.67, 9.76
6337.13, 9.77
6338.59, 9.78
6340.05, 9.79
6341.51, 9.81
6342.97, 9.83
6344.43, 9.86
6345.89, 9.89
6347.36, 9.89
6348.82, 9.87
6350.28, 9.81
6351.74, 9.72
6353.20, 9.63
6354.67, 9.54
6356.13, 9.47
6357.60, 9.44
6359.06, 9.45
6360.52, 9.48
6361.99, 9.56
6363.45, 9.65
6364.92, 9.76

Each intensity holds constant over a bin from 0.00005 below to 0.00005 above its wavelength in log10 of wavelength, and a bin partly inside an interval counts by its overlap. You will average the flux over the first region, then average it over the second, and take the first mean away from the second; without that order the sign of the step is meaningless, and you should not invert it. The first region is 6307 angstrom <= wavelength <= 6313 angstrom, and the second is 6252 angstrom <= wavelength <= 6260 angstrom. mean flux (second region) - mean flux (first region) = -0.4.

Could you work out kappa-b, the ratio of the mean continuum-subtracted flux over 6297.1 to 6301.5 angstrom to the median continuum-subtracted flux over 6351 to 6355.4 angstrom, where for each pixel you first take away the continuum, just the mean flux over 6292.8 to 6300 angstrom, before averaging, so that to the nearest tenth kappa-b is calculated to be 0.2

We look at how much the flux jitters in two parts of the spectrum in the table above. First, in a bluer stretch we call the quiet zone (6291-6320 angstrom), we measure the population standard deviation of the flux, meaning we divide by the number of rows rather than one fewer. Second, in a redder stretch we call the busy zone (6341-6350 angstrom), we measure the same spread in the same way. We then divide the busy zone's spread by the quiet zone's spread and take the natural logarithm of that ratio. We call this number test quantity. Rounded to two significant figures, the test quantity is -1.6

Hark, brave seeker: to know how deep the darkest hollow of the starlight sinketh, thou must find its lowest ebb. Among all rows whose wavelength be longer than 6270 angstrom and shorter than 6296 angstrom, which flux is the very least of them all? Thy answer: 9.89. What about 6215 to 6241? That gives 9.93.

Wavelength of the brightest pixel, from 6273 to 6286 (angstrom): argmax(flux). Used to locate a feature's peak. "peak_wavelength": 6276.14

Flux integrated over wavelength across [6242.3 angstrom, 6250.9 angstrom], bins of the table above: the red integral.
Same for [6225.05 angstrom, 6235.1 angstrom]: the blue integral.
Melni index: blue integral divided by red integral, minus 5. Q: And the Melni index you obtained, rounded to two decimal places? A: -3.81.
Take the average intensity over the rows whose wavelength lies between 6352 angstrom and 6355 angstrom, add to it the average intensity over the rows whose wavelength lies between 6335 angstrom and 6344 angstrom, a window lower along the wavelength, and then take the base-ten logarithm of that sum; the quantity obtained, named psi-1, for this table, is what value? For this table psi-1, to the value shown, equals 1.29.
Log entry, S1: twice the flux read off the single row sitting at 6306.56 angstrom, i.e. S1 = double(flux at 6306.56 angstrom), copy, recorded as 20.2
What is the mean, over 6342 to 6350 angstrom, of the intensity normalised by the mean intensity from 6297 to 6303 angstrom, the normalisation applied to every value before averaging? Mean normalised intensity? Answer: 1.00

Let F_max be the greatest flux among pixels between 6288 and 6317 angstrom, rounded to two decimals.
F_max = 10.10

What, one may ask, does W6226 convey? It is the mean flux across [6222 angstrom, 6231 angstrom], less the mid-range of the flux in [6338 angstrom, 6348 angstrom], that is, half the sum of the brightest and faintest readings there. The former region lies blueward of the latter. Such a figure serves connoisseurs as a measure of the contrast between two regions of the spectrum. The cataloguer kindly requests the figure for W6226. 0.38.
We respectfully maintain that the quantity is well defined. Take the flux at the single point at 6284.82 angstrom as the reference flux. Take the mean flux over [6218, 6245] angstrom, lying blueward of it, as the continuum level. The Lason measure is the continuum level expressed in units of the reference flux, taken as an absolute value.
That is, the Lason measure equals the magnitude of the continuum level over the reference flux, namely 1.016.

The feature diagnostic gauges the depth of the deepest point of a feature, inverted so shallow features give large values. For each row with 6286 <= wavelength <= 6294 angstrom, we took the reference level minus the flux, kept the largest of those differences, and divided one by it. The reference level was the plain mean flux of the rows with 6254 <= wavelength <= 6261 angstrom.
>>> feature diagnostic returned -2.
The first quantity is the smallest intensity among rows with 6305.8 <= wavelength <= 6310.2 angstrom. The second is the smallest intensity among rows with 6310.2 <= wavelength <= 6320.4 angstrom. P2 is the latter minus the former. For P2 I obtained -0.37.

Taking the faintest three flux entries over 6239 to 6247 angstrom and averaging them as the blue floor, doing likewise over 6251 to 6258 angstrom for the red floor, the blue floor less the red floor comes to 0.45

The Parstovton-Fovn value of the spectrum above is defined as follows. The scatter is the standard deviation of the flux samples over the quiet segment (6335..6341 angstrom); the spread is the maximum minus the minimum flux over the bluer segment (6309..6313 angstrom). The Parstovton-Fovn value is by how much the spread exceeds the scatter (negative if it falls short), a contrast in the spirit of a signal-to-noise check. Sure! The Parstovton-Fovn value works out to 0.18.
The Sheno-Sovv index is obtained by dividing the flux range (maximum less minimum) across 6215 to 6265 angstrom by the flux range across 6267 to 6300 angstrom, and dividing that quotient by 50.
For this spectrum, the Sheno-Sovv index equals 0.117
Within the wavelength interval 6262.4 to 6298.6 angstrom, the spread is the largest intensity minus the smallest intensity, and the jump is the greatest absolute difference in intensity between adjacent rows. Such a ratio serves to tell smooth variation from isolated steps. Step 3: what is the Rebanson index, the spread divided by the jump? 2.4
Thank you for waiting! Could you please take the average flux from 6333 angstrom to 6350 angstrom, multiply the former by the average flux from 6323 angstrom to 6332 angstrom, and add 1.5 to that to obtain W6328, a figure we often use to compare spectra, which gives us 98.4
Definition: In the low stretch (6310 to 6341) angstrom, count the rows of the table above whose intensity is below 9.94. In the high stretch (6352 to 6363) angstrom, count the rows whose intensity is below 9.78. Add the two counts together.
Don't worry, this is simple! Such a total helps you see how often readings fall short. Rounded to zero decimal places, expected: 28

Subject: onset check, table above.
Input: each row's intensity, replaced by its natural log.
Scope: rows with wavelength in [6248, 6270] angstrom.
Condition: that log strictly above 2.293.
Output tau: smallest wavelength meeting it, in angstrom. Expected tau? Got 6266.04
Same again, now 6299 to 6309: 6302.21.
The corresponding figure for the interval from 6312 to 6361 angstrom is 6325.47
